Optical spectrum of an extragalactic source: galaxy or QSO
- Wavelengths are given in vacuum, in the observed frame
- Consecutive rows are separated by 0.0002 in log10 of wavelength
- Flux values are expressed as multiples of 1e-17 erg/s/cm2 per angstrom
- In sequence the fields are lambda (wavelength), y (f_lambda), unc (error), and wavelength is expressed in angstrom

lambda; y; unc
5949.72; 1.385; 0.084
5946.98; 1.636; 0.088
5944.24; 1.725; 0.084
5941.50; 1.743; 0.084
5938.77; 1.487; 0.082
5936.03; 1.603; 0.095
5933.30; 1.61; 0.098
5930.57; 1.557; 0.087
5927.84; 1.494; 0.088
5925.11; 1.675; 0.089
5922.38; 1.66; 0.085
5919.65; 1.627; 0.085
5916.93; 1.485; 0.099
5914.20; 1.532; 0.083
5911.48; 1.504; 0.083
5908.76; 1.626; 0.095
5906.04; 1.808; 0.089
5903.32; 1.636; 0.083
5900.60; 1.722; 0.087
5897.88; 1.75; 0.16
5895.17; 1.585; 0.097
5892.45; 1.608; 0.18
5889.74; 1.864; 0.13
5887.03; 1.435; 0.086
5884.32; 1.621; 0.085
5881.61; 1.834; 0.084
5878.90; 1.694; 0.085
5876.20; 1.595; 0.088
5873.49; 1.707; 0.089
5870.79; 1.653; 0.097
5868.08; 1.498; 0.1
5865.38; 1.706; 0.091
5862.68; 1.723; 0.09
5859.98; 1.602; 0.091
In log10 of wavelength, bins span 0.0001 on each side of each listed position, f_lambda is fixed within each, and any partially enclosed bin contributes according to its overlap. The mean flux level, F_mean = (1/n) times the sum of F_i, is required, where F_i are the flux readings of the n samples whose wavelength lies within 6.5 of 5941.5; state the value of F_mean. 1.64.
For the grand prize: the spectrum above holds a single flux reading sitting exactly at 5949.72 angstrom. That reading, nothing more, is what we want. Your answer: 1.385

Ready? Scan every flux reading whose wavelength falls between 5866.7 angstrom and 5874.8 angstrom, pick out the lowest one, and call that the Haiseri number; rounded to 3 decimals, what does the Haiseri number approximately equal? 1.498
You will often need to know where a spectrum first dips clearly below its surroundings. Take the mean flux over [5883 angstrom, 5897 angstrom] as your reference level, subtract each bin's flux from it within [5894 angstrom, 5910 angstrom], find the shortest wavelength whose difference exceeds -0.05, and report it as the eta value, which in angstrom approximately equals 5895.17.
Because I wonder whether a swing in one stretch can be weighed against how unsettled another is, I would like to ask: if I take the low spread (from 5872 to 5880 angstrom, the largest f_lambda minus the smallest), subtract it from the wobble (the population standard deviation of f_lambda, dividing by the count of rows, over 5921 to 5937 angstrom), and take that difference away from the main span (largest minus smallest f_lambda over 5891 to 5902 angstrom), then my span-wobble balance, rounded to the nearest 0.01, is 0.22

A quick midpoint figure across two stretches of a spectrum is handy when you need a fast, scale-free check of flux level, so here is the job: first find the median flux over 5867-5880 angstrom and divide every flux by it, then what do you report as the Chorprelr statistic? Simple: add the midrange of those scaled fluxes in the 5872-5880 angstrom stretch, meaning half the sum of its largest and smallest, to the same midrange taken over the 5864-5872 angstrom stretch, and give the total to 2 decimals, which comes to 1.97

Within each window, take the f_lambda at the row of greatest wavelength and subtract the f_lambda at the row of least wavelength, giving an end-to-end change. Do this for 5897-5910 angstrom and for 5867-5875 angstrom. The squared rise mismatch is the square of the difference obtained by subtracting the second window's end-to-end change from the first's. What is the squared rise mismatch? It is 0.111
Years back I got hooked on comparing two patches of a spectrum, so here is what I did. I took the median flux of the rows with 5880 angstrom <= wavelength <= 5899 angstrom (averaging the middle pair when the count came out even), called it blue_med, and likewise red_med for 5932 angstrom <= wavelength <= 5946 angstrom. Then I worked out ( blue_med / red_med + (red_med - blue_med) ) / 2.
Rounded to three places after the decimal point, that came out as 0.498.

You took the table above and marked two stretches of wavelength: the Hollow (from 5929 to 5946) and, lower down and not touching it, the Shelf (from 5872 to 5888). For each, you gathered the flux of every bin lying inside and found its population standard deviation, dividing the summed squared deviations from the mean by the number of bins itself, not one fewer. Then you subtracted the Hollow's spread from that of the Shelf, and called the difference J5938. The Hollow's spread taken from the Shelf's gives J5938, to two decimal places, 0.03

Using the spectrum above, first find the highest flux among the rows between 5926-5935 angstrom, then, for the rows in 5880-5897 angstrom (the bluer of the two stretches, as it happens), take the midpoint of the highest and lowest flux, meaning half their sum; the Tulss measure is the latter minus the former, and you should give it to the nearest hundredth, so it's 0.04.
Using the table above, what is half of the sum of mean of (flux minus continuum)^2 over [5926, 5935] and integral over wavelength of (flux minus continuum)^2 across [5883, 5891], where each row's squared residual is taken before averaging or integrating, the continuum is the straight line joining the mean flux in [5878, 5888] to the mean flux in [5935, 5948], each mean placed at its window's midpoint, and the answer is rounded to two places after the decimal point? 0.13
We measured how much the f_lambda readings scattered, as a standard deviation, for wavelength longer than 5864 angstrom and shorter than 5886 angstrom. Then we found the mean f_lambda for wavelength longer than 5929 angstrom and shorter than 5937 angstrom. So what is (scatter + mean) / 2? 0.84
